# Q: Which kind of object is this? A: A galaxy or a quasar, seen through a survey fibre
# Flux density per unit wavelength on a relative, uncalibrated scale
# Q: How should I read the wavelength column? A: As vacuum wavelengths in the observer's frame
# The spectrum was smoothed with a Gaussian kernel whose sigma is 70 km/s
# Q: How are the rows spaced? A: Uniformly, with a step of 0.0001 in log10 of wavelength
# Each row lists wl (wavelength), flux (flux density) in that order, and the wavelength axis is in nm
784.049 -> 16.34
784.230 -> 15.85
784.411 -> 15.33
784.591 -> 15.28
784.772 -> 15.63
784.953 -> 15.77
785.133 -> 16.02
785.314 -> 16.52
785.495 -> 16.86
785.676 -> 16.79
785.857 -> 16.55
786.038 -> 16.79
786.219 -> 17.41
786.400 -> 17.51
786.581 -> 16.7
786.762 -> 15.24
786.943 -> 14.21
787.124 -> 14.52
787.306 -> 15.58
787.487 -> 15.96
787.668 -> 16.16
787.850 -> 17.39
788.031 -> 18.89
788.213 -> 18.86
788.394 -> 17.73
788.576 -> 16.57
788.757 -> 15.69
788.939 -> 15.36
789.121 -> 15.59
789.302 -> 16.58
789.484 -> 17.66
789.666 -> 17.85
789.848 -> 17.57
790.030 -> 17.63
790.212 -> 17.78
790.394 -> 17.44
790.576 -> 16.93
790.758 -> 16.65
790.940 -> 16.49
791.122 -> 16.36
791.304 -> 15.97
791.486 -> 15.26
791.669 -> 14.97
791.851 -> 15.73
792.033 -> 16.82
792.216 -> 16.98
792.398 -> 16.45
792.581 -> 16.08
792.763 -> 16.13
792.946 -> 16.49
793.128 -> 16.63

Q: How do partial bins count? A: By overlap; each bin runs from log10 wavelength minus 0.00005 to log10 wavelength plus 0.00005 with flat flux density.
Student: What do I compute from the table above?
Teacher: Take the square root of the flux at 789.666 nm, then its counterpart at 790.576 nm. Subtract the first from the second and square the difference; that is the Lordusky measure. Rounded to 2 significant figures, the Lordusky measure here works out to 0.012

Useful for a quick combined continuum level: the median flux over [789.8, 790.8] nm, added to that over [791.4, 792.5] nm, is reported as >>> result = 33.6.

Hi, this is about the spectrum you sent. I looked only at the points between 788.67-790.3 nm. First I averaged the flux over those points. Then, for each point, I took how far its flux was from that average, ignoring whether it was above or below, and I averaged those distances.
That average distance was 0.93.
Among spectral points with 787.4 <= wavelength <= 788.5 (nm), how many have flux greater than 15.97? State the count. 5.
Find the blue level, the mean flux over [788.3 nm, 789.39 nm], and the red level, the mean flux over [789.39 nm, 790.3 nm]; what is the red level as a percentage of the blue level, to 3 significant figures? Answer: 109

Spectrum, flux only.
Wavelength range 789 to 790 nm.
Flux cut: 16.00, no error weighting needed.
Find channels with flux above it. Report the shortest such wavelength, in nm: 789.302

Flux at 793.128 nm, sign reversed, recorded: -16.6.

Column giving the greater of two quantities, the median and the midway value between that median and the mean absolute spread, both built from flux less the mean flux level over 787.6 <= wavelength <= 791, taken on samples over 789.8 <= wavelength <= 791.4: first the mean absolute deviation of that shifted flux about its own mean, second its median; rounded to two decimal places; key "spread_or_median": 0.19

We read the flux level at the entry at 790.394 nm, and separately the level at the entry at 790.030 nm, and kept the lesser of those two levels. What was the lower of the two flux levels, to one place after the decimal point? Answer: 17.4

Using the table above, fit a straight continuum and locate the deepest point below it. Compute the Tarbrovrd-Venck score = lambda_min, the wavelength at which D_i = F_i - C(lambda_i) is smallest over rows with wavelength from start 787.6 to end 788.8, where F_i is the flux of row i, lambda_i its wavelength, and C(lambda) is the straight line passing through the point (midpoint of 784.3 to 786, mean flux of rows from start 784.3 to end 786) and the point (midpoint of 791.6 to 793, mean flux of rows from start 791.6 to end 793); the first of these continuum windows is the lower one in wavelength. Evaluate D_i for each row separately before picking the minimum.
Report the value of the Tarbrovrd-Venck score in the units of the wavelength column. 788.757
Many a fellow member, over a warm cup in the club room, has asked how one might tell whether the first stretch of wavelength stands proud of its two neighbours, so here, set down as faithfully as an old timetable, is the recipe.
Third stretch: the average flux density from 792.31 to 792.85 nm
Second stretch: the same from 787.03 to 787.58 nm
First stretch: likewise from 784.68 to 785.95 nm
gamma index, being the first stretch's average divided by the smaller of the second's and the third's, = 1.06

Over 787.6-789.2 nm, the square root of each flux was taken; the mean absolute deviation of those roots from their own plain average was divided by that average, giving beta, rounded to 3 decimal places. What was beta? 0.034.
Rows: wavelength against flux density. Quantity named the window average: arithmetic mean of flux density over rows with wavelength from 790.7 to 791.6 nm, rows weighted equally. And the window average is 16.1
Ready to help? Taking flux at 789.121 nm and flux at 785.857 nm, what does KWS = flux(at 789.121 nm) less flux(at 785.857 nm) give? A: -1.0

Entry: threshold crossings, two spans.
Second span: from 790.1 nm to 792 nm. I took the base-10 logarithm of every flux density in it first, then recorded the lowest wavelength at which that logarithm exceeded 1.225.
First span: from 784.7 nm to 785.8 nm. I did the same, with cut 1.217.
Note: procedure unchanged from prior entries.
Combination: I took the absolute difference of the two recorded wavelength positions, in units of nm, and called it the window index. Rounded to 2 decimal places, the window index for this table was 4.90 nm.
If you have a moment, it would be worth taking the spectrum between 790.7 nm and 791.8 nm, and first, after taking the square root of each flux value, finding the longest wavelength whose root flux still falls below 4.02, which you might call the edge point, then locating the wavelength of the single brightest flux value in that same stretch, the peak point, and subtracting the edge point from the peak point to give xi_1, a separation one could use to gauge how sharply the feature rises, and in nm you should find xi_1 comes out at -0.91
